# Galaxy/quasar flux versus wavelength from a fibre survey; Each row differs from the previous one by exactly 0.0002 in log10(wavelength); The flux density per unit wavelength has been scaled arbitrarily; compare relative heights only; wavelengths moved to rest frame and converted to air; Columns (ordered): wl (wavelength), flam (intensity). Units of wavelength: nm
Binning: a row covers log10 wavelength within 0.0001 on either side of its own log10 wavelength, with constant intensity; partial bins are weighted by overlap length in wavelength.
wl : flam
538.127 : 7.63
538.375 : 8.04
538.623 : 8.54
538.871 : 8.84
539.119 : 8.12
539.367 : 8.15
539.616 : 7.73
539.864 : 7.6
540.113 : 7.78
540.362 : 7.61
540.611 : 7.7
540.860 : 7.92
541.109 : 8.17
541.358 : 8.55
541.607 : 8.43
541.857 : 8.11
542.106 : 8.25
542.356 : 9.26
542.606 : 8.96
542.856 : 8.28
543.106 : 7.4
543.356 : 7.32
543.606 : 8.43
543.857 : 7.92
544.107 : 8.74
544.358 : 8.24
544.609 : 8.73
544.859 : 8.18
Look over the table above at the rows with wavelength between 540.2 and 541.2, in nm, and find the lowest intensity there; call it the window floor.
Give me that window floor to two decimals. 7.61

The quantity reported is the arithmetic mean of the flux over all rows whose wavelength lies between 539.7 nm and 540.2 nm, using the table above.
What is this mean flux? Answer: 7.7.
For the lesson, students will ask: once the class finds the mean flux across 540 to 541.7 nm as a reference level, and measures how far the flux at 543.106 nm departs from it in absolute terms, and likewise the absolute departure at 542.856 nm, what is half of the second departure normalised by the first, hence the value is 0.21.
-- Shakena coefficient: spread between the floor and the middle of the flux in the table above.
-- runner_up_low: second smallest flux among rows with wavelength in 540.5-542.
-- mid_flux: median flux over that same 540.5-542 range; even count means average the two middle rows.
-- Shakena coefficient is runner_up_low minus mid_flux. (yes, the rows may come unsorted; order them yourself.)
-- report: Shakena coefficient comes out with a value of -0.22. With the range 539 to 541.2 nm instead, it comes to -0.17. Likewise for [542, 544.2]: -0.88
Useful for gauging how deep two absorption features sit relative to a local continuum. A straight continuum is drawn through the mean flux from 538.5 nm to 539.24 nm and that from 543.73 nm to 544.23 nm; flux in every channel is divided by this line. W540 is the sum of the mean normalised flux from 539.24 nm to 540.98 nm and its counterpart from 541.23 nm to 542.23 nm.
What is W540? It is 1.91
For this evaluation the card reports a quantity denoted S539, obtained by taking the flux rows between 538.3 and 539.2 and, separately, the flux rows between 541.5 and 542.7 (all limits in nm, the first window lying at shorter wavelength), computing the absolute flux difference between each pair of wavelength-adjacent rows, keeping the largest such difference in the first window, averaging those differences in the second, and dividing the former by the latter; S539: 1.63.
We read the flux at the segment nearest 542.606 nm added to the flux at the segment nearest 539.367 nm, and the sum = 17.1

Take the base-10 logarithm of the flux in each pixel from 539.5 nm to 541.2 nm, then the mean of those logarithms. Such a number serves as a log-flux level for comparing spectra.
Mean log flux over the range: 0.891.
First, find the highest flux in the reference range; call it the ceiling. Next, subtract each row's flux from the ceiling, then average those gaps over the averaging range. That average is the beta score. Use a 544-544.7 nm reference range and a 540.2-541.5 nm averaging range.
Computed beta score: 0.75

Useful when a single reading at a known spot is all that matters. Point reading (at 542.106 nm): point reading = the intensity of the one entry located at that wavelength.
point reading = 8.25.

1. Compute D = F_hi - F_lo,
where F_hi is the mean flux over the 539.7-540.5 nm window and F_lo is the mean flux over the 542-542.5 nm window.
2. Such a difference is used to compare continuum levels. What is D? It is -1.1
